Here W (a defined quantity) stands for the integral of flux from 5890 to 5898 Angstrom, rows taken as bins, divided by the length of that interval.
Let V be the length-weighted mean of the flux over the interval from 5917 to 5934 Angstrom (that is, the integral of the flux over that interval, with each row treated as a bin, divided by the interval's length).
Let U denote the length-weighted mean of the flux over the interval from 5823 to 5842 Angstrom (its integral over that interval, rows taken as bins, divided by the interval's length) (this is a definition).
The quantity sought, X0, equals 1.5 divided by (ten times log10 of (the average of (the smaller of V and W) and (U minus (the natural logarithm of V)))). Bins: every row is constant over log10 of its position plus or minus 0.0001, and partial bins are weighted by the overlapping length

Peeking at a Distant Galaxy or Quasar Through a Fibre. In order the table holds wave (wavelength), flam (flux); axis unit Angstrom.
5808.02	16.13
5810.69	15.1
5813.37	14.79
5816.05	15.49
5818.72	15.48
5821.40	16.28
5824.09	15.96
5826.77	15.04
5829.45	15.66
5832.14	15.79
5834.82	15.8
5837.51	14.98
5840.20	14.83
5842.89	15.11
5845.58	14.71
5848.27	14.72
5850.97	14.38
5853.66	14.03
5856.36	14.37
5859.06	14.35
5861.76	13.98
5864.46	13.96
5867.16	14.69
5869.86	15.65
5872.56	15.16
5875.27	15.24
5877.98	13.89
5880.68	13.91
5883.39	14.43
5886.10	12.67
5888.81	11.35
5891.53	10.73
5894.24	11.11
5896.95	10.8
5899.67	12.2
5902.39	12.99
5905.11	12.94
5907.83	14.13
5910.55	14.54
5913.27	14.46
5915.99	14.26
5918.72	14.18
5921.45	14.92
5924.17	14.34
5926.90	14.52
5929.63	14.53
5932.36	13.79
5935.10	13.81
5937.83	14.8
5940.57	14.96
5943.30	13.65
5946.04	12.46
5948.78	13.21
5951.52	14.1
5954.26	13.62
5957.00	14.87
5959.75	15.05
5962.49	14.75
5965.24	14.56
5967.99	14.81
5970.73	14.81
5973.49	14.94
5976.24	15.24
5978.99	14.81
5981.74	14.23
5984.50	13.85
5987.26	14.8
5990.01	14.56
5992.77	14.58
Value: 0.140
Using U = 15.4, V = 14.4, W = 10.9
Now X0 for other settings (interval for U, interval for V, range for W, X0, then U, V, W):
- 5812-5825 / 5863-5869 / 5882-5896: 0.137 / 15.6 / 14.4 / 12.0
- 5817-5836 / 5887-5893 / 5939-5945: 0.138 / 15.7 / 11.2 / 14.2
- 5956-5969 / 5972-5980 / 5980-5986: 0.134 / 14.8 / 15.0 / 14.1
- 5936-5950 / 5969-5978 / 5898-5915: 0.138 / 13.8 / 15.0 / 13.5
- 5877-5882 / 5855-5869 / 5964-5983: 0.136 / 13.9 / 14.3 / 14.8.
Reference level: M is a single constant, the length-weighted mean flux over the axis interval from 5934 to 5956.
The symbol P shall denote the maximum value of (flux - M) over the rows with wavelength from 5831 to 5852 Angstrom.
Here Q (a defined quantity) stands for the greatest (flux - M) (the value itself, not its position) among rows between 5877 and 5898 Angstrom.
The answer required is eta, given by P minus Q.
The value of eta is 1.4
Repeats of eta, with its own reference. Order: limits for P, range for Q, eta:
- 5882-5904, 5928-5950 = -0.5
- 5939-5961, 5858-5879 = -0.6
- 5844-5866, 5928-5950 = -0.2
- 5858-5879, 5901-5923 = 0.7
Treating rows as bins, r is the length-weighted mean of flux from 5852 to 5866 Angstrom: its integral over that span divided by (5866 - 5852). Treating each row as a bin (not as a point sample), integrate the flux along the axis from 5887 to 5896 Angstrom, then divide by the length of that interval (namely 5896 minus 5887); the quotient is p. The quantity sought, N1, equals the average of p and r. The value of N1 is 12.6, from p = 11.1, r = 14.2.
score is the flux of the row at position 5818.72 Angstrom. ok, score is 15.48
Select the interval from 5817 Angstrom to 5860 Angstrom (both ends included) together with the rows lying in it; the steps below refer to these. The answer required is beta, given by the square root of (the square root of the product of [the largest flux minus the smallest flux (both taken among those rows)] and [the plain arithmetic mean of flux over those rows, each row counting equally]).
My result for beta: 2.41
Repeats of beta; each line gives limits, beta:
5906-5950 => 2.44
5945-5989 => 2.51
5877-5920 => 2.65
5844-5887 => 2.56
